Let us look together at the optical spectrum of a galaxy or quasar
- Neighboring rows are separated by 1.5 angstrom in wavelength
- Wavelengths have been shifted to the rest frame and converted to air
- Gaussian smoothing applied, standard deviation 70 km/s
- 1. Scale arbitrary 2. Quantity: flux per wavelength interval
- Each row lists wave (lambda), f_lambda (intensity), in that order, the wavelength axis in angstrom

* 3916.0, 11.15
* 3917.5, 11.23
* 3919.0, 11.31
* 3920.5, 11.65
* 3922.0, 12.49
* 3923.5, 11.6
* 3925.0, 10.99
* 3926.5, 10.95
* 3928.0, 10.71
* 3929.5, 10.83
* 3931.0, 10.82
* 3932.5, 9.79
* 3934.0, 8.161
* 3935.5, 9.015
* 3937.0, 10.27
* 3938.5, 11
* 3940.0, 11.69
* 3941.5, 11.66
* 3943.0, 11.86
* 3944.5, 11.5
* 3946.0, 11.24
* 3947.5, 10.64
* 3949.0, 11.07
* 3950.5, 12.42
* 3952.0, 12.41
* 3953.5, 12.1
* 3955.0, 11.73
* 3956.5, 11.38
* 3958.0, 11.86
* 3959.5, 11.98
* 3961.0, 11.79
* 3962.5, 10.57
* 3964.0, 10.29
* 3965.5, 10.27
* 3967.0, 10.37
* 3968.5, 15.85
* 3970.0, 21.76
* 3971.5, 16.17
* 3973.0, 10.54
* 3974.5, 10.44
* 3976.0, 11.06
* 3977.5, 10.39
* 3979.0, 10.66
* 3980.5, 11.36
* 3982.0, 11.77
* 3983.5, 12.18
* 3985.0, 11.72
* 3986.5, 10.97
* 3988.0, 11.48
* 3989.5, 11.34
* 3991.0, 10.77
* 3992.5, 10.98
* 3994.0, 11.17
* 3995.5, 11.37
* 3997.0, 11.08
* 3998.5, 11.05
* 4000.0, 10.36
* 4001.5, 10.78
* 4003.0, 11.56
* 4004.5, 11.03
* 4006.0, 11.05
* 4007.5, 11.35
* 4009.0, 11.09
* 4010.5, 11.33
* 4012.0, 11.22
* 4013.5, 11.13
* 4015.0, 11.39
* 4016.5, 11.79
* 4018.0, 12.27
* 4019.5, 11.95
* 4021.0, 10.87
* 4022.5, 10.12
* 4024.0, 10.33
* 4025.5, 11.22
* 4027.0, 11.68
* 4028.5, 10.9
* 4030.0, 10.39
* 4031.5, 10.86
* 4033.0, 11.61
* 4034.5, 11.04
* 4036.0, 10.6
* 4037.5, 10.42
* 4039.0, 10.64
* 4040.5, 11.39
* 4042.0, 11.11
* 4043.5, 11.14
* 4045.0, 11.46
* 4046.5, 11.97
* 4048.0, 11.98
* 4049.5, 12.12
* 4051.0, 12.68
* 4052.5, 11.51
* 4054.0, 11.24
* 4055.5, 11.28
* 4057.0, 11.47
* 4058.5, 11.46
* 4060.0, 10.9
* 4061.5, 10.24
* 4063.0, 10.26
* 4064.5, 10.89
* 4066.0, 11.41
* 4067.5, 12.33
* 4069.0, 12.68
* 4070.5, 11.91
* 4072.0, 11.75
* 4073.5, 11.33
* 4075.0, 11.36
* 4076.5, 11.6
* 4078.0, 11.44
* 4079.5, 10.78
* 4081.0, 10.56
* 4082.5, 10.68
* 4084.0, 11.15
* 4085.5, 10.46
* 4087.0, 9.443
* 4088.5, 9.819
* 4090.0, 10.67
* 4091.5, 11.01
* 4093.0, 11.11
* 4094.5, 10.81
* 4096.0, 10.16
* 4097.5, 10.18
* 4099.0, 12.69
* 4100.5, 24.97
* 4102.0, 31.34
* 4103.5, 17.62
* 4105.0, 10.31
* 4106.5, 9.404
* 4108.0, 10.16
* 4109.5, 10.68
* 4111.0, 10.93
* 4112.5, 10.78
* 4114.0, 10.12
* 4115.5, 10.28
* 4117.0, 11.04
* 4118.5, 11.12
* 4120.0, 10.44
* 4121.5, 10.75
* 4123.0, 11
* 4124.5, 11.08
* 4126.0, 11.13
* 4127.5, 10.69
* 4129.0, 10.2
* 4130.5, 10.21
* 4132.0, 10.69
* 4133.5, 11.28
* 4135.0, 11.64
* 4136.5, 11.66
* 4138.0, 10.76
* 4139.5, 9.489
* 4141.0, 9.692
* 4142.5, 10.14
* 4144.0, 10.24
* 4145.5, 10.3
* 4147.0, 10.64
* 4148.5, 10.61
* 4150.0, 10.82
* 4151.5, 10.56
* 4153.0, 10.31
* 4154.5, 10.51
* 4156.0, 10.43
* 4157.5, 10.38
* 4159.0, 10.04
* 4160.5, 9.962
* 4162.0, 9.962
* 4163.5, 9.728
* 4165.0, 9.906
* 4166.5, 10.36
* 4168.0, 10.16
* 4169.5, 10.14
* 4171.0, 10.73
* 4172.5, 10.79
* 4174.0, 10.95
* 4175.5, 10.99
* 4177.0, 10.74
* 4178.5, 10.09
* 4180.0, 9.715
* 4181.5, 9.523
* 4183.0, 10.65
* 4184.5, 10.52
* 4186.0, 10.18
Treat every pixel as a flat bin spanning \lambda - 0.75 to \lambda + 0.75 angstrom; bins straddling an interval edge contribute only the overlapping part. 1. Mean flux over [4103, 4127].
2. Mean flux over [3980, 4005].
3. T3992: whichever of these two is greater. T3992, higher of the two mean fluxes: 11.2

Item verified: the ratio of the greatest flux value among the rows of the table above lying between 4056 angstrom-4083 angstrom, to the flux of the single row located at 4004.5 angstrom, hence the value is 1.1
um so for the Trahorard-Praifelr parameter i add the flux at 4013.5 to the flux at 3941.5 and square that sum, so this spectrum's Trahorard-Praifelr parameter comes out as 519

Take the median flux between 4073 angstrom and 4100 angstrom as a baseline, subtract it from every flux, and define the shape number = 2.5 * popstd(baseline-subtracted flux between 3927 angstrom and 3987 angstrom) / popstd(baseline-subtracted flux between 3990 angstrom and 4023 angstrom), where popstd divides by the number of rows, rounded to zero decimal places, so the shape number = 11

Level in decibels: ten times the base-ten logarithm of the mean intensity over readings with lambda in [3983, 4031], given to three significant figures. 10.5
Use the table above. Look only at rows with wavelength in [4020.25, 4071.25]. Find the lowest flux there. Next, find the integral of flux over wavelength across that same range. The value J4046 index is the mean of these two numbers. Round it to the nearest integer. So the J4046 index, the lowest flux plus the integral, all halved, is 292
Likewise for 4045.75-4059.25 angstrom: 85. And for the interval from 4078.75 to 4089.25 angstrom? 59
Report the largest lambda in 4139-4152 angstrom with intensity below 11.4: 4151.5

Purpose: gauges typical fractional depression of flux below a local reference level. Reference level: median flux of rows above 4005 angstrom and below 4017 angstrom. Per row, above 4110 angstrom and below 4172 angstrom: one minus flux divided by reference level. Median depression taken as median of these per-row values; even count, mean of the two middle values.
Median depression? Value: 0.074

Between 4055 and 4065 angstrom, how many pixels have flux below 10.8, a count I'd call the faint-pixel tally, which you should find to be 2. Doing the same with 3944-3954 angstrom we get 1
